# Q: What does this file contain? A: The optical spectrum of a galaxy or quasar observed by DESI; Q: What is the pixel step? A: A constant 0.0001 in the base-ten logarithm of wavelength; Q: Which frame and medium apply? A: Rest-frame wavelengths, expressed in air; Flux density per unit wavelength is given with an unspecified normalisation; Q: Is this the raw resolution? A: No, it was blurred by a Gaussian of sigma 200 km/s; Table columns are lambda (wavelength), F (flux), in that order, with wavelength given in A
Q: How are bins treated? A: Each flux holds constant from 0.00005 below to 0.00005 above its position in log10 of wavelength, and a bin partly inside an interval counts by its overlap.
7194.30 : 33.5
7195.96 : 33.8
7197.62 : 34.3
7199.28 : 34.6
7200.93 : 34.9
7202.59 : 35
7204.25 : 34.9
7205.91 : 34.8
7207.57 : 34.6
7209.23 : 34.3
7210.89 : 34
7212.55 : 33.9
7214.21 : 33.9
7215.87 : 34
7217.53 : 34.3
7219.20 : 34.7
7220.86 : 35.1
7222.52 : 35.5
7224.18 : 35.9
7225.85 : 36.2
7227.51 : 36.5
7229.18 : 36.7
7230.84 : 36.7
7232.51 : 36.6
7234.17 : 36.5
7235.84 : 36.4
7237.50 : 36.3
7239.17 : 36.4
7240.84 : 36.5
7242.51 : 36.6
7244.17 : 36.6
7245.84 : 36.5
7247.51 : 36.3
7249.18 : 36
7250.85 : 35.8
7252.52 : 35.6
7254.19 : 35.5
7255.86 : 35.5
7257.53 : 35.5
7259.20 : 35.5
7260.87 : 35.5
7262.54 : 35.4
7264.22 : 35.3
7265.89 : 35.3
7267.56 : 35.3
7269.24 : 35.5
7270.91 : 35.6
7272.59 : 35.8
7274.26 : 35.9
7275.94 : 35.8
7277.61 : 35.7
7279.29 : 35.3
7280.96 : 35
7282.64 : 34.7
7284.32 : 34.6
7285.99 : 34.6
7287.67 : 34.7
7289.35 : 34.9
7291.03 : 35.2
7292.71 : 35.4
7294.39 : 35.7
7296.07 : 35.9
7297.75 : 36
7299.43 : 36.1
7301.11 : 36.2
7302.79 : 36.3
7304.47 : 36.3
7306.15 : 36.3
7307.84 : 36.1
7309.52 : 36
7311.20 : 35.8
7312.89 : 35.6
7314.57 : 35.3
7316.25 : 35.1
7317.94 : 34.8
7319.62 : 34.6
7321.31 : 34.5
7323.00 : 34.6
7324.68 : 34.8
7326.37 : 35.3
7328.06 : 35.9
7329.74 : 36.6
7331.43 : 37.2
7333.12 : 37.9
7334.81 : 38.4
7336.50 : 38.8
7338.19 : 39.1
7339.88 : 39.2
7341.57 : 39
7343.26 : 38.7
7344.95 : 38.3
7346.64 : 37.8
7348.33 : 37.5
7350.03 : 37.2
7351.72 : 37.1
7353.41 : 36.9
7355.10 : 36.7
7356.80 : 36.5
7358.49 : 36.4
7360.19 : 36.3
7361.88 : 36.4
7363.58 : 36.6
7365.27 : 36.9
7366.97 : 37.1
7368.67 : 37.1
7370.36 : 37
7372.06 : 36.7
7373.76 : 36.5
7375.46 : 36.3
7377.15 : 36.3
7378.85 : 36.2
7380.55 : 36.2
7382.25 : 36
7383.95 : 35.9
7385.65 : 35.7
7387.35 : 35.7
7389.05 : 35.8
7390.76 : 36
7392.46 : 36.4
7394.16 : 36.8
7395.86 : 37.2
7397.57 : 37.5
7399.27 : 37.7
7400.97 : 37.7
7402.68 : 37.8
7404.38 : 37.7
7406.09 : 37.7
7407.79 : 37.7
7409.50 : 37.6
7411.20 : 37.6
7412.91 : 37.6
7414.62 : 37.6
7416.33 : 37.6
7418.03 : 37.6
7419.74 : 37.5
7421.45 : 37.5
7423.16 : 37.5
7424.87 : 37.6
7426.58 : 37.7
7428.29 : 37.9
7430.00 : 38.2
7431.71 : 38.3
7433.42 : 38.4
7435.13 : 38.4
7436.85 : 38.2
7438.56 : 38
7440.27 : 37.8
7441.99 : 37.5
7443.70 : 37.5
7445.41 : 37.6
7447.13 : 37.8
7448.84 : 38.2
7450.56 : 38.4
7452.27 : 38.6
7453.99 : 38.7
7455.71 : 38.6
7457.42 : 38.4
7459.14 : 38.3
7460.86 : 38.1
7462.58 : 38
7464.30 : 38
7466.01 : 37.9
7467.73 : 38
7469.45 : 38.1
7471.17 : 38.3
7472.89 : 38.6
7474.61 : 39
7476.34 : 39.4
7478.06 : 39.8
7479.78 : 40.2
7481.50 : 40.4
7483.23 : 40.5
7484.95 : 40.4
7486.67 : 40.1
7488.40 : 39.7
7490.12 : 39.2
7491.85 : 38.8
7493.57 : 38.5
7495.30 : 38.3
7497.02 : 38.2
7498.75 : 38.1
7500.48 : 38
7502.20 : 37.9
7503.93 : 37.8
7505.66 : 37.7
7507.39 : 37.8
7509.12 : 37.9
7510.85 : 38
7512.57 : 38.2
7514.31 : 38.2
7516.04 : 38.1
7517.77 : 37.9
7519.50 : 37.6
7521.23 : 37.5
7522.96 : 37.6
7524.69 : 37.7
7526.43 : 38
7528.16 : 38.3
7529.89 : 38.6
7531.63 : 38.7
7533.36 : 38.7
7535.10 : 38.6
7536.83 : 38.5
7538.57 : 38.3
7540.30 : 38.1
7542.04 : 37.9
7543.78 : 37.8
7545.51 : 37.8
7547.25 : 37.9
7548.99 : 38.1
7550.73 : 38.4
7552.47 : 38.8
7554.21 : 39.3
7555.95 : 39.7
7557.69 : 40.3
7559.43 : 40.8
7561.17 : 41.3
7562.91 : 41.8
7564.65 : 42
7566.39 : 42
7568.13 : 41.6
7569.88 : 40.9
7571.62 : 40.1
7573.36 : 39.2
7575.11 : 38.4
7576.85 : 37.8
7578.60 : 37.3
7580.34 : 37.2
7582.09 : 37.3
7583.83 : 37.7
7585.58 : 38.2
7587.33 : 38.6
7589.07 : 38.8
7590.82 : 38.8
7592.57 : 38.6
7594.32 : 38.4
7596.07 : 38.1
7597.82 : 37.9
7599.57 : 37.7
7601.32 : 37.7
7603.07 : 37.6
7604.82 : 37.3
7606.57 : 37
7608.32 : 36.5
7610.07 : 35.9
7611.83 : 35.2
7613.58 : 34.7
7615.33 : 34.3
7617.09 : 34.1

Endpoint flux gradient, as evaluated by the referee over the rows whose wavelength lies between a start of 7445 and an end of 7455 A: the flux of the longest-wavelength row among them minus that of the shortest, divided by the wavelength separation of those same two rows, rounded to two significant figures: 0.13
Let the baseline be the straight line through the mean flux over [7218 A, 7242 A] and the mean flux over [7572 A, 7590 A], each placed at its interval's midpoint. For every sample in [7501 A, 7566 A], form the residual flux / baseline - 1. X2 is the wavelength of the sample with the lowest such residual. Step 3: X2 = 7521.23 A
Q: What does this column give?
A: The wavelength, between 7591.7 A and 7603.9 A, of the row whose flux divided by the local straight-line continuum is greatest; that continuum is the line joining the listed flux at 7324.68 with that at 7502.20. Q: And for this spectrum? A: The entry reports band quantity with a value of 7592.57 A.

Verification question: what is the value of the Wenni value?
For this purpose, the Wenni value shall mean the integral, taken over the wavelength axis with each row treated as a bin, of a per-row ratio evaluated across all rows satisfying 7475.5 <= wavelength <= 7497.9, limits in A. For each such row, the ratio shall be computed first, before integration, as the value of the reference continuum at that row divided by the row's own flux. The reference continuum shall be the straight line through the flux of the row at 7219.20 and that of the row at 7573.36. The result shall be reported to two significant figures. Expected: 22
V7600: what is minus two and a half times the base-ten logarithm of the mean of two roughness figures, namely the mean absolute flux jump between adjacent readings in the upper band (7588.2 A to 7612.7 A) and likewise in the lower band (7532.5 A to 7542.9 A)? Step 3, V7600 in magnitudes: 1.65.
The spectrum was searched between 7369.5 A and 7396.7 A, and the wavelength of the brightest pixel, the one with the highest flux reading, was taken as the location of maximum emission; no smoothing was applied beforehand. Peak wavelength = 7395.86 A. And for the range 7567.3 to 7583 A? 7568.13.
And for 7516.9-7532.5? 7531.63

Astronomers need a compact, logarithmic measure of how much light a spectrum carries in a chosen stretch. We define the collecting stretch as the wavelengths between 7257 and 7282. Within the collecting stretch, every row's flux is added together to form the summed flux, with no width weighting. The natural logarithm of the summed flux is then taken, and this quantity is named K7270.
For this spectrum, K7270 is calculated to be 6.28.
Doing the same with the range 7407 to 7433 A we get 6.34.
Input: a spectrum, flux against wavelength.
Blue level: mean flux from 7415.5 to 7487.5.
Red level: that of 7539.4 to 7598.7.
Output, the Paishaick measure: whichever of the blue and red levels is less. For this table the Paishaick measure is 38.4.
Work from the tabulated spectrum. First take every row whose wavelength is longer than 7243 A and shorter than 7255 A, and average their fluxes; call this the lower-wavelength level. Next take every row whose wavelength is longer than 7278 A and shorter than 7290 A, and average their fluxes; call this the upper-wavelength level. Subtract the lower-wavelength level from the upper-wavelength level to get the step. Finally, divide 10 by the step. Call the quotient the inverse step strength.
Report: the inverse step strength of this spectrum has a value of -8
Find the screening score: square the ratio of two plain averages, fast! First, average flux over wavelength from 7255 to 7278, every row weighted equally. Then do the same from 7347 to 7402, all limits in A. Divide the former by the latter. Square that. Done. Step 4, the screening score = 0.94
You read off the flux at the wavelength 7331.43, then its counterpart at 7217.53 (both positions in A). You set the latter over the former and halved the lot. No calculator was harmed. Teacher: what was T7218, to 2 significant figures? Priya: 0.46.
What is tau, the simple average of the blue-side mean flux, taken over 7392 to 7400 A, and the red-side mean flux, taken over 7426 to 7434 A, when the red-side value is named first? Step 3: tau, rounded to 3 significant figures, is 37.6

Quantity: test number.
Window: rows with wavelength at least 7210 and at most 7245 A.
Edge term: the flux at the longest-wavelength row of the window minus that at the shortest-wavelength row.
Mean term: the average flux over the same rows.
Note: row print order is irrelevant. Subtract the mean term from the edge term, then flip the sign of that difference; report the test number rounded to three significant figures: 33.1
